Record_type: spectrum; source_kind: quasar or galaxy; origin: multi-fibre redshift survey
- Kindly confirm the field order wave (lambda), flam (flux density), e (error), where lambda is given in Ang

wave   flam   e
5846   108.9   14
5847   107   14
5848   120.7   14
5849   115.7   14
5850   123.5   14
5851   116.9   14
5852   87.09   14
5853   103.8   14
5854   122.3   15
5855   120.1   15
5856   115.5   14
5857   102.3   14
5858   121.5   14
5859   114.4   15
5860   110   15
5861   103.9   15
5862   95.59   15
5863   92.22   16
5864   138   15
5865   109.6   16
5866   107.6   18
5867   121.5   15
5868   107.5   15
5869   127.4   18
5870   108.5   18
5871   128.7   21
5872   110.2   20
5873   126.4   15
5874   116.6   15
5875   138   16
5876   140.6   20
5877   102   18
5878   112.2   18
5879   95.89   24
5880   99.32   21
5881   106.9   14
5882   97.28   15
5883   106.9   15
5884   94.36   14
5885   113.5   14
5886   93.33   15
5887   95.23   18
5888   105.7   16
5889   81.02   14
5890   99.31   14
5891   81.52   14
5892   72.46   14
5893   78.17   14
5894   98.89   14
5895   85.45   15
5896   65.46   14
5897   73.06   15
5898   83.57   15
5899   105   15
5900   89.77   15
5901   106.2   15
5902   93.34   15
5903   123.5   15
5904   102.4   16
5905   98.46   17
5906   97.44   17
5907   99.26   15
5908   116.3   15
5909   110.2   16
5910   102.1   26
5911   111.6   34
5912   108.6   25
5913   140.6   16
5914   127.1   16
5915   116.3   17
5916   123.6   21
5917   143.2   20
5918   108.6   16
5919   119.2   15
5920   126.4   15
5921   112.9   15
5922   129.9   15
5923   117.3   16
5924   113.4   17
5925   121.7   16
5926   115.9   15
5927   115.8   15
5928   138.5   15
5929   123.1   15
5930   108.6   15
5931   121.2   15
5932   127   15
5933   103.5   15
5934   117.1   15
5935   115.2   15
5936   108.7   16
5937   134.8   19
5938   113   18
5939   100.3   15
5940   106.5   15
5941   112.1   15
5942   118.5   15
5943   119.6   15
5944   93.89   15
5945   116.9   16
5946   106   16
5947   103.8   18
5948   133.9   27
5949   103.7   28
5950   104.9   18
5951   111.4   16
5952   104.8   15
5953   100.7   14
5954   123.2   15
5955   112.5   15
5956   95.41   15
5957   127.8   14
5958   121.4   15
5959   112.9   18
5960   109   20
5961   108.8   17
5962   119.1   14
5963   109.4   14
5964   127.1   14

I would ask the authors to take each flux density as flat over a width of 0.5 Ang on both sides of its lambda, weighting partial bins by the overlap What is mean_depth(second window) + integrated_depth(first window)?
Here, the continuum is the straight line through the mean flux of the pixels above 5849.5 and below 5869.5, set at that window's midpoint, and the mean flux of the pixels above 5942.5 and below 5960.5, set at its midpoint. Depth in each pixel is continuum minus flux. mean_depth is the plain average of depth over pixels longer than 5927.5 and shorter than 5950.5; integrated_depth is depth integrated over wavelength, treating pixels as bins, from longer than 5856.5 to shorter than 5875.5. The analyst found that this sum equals -55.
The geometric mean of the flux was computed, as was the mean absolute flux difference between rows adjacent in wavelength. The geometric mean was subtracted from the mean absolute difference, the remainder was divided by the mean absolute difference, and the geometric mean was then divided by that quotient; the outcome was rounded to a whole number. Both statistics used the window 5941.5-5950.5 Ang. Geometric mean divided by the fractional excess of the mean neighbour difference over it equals -18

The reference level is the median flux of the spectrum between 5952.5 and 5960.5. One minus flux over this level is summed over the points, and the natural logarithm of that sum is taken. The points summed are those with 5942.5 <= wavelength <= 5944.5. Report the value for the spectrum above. -2.2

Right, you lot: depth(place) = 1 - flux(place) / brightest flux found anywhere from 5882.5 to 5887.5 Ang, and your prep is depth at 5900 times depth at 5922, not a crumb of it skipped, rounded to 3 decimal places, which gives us -0.030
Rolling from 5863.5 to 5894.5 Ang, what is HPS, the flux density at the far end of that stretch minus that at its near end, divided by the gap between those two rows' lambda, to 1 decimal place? -1.3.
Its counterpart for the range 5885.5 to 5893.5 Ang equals -2.2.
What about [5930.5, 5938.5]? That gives -1.2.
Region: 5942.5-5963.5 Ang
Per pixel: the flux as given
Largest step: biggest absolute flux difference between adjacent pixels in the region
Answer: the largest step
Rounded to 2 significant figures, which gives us 32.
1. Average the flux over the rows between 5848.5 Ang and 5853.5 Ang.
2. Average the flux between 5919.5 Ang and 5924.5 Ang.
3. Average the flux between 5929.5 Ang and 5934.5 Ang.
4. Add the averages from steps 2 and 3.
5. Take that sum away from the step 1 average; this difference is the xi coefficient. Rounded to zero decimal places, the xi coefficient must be -126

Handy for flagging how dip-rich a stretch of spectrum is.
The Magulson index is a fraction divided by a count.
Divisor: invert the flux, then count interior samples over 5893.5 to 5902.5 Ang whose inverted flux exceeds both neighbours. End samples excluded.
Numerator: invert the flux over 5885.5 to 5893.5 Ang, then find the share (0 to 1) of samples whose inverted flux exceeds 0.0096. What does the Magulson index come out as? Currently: 0.44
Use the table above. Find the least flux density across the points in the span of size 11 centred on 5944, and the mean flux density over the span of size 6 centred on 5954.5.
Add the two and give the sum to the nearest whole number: 205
